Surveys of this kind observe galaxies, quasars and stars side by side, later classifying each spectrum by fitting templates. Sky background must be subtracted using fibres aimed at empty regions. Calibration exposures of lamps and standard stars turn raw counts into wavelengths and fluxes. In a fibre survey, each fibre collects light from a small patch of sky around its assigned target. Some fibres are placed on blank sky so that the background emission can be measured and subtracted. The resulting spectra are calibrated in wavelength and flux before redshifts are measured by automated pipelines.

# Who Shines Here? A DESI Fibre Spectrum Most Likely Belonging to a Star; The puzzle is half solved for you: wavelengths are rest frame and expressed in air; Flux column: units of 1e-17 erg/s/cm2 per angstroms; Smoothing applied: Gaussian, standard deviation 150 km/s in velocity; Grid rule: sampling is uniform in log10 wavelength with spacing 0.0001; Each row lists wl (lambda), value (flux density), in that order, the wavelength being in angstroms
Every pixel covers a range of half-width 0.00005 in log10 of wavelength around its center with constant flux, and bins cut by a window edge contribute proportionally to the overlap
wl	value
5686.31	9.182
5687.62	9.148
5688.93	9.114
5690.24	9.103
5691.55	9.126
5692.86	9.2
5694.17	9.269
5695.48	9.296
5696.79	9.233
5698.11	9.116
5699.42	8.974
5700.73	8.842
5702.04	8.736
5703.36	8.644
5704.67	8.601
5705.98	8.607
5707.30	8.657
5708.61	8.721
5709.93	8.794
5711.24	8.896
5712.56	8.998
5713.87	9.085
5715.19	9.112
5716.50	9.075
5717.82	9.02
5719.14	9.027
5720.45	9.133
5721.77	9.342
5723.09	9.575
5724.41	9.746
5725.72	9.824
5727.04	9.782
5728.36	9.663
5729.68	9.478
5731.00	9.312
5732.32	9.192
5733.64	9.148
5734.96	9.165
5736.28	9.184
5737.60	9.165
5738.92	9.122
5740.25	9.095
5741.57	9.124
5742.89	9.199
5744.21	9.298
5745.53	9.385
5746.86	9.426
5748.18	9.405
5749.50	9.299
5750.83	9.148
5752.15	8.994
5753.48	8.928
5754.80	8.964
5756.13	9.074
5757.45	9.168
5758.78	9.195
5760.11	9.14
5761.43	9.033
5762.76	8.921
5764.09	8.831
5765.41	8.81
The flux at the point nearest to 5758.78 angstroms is 9.195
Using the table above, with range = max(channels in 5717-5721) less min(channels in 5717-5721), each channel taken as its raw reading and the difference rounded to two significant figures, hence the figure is 0.11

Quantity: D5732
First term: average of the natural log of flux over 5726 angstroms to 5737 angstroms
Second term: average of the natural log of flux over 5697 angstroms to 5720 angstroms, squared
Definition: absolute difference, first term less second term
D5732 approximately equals 2.53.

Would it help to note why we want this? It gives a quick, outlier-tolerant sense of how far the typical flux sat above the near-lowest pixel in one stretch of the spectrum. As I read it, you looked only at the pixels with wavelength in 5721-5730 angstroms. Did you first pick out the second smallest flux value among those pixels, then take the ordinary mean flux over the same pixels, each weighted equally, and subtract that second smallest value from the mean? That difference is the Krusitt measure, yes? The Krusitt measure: 0.15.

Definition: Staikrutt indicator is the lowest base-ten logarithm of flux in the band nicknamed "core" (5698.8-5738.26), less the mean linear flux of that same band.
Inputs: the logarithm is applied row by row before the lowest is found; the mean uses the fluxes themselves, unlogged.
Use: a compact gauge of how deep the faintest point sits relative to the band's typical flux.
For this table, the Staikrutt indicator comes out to -8.18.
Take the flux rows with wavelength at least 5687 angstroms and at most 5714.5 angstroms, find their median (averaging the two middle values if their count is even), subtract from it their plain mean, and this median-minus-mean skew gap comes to 0.038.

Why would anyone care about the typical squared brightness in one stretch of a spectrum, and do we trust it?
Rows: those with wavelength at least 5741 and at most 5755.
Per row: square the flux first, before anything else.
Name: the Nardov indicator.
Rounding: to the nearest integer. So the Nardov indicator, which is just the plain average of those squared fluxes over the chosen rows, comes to 85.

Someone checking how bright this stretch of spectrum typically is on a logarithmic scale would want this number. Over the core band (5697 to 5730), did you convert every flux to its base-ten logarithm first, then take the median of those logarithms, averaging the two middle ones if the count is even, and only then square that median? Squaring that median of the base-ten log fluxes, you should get 0.913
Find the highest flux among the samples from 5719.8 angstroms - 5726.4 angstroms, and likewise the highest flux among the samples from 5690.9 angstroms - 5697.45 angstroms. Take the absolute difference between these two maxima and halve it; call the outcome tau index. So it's 0.26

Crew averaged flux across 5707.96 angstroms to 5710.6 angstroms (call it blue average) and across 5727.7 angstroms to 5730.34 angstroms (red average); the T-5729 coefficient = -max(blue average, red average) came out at -9.6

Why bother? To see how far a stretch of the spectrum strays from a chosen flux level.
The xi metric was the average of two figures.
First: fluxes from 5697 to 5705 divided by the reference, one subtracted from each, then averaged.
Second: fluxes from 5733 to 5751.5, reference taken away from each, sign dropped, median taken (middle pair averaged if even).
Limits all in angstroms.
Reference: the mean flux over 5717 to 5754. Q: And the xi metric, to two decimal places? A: 0.04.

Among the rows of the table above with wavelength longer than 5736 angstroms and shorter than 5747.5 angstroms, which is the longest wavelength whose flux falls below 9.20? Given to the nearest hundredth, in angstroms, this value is 5742.89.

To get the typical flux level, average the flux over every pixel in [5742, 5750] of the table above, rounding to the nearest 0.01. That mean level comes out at 9.34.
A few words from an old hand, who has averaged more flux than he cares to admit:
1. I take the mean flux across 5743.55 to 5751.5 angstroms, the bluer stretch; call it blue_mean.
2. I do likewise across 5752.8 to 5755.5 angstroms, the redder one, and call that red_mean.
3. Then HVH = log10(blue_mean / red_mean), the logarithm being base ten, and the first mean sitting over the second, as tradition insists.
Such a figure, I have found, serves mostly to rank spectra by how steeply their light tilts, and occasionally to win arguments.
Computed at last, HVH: 0.02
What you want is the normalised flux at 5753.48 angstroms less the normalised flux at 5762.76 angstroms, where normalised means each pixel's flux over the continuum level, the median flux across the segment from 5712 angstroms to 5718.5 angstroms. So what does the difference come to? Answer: 0.001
